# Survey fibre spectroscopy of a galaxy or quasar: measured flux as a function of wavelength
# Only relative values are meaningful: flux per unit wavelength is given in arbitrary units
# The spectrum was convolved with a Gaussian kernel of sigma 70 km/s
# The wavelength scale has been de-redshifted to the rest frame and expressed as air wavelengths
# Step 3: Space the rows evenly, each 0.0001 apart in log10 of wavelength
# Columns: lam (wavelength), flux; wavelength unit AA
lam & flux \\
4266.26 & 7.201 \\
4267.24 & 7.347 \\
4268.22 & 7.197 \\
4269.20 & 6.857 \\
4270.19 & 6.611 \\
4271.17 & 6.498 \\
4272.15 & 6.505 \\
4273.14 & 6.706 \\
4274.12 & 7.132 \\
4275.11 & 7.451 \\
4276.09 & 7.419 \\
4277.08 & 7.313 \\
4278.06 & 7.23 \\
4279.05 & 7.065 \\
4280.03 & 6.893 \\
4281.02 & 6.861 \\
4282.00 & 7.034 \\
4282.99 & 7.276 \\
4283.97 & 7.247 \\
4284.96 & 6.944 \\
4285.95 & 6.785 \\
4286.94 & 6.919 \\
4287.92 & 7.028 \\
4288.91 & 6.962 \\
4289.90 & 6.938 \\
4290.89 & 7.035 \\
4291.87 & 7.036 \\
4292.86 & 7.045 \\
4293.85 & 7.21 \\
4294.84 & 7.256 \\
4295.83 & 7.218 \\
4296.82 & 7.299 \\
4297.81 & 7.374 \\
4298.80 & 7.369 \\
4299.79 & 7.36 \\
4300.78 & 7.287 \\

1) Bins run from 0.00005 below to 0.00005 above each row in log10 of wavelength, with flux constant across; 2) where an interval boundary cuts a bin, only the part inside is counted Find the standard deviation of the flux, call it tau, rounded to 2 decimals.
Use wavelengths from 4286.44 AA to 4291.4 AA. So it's 0.05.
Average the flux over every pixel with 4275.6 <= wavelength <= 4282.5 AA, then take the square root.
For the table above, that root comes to 2.67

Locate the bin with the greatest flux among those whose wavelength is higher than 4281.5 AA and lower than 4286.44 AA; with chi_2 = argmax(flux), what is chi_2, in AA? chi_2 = 4282.99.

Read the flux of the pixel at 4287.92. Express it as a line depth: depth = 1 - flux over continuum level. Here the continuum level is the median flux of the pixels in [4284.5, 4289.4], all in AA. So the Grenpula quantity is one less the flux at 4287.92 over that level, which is -0.01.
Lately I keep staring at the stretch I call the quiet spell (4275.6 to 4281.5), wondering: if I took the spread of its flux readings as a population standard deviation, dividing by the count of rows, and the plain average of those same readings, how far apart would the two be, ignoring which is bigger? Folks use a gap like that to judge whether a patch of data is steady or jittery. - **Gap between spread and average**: 6.92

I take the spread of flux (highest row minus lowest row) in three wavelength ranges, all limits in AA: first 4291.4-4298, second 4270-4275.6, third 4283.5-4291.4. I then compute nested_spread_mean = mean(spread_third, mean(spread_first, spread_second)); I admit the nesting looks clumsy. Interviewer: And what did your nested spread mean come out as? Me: 0.55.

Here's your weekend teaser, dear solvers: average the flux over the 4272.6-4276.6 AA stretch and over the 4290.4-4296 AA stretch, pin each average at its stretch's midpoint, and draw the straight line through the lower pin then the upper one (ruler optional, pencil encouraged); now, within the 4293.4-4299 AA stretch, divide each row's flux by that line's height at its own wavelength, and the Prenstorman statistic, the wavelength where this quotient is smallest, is 4293.85 AA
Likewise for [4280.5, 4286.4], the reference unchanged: 4285.95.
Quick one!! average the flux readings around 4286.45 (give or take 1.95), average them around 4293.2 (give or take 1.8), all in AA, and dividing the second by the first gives 1.03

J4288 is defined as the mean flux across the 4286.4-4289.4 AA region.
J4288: 6.97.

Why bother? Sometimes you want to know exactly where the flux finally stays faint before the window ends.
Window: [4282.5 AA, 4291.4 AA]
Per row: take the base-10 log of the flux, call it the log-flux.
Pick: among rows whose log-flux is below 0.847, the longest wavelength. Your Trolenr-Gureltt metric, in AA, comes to 4289.90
